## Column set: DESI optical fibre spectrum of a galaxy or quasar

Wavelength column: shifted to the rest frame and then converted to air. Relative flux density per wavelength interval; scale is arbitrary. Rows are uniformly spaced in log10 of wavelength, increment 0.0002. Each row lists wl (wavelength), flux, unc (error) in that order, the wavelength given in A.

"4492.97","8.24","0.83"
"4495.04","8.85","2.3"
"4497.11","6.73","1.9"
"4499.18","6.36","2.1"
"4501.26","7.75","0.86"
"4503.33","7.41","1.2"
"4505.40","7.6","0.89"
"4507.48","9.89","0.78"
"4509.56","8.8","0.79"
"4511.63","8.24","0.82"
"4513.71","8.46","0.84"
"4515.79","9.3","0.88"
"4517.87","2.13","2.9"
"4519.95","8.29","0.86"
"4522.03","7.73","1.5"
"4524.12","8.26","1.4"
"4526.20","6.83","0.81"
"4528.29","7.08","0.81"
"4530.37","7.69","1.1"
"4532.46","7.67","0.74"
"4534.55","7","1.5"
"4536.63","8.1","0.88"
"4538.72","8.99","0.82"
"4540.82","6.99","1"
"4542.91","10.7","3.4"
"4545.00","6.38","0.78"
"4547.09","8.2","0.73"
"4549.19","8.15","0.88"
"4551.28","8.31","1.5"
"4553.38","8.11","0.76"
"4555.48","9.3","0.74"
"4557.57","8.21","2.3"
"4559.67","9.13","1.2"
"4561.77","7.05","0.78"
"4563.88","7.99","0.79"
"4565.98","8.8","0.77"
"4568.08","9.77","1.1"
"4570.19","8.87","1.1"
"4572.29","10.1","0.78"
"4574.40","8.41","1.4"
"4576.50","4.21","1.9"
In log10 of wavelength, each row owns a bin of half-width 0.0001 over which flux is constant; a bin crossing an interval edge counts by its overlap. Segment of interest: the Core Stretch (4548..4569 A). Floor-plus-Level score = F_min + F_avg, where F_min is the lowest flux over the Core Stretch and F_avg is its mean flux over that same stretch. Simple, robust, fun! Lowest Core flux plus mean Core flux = 16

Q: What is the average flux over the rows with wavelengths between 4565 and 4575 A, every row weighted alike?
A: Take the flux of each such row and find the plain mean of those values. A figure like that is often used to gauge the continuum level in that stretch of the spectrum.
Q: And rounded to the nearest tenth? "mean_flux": 9.2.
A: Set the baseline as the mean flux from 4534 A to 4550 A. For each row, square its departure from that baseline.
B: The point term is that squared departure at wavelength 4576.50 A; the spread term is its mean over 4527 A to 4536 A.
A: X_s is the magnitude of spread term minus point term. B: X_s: 14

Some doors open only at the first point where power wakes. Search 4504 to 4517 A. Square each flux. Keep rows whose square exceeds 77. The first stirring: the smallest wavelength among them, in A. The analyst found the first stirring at 4507.48 A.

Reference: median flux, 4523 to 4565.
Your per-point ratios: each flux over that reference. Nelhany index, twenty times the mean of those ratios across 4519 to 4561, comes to 19.9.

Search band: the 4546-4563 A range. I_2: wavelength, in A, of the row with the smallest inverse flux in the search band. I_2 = 4555.48 A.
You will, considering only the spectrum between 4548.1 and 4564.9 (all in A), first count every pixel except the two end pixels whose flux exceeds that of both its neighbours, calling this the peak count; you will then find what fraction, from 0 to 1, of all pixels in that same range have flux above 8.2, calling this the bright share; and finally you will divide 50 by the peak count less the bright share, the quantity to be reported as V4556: 20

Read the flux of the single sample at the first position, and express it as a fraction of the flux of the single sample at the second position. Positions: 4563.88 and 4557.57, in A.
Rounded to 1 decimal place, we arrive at 1.0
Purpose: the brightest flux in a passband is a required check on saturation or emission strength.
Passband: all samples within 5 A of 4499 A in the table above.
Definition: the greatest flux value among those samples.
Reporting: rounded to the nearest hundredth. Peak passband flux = 8.85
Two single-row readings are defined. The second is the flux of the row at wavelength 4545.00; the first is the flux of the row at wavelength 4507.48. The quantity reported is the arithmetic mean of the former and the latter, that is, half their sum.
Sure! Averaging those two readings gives 8.1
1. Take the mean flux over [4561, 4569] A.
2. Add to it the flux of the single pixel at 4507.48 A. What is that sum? 18.3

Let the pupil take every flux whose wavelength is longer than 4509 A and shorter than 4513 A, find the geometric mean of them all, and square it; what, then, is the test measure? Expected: 73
